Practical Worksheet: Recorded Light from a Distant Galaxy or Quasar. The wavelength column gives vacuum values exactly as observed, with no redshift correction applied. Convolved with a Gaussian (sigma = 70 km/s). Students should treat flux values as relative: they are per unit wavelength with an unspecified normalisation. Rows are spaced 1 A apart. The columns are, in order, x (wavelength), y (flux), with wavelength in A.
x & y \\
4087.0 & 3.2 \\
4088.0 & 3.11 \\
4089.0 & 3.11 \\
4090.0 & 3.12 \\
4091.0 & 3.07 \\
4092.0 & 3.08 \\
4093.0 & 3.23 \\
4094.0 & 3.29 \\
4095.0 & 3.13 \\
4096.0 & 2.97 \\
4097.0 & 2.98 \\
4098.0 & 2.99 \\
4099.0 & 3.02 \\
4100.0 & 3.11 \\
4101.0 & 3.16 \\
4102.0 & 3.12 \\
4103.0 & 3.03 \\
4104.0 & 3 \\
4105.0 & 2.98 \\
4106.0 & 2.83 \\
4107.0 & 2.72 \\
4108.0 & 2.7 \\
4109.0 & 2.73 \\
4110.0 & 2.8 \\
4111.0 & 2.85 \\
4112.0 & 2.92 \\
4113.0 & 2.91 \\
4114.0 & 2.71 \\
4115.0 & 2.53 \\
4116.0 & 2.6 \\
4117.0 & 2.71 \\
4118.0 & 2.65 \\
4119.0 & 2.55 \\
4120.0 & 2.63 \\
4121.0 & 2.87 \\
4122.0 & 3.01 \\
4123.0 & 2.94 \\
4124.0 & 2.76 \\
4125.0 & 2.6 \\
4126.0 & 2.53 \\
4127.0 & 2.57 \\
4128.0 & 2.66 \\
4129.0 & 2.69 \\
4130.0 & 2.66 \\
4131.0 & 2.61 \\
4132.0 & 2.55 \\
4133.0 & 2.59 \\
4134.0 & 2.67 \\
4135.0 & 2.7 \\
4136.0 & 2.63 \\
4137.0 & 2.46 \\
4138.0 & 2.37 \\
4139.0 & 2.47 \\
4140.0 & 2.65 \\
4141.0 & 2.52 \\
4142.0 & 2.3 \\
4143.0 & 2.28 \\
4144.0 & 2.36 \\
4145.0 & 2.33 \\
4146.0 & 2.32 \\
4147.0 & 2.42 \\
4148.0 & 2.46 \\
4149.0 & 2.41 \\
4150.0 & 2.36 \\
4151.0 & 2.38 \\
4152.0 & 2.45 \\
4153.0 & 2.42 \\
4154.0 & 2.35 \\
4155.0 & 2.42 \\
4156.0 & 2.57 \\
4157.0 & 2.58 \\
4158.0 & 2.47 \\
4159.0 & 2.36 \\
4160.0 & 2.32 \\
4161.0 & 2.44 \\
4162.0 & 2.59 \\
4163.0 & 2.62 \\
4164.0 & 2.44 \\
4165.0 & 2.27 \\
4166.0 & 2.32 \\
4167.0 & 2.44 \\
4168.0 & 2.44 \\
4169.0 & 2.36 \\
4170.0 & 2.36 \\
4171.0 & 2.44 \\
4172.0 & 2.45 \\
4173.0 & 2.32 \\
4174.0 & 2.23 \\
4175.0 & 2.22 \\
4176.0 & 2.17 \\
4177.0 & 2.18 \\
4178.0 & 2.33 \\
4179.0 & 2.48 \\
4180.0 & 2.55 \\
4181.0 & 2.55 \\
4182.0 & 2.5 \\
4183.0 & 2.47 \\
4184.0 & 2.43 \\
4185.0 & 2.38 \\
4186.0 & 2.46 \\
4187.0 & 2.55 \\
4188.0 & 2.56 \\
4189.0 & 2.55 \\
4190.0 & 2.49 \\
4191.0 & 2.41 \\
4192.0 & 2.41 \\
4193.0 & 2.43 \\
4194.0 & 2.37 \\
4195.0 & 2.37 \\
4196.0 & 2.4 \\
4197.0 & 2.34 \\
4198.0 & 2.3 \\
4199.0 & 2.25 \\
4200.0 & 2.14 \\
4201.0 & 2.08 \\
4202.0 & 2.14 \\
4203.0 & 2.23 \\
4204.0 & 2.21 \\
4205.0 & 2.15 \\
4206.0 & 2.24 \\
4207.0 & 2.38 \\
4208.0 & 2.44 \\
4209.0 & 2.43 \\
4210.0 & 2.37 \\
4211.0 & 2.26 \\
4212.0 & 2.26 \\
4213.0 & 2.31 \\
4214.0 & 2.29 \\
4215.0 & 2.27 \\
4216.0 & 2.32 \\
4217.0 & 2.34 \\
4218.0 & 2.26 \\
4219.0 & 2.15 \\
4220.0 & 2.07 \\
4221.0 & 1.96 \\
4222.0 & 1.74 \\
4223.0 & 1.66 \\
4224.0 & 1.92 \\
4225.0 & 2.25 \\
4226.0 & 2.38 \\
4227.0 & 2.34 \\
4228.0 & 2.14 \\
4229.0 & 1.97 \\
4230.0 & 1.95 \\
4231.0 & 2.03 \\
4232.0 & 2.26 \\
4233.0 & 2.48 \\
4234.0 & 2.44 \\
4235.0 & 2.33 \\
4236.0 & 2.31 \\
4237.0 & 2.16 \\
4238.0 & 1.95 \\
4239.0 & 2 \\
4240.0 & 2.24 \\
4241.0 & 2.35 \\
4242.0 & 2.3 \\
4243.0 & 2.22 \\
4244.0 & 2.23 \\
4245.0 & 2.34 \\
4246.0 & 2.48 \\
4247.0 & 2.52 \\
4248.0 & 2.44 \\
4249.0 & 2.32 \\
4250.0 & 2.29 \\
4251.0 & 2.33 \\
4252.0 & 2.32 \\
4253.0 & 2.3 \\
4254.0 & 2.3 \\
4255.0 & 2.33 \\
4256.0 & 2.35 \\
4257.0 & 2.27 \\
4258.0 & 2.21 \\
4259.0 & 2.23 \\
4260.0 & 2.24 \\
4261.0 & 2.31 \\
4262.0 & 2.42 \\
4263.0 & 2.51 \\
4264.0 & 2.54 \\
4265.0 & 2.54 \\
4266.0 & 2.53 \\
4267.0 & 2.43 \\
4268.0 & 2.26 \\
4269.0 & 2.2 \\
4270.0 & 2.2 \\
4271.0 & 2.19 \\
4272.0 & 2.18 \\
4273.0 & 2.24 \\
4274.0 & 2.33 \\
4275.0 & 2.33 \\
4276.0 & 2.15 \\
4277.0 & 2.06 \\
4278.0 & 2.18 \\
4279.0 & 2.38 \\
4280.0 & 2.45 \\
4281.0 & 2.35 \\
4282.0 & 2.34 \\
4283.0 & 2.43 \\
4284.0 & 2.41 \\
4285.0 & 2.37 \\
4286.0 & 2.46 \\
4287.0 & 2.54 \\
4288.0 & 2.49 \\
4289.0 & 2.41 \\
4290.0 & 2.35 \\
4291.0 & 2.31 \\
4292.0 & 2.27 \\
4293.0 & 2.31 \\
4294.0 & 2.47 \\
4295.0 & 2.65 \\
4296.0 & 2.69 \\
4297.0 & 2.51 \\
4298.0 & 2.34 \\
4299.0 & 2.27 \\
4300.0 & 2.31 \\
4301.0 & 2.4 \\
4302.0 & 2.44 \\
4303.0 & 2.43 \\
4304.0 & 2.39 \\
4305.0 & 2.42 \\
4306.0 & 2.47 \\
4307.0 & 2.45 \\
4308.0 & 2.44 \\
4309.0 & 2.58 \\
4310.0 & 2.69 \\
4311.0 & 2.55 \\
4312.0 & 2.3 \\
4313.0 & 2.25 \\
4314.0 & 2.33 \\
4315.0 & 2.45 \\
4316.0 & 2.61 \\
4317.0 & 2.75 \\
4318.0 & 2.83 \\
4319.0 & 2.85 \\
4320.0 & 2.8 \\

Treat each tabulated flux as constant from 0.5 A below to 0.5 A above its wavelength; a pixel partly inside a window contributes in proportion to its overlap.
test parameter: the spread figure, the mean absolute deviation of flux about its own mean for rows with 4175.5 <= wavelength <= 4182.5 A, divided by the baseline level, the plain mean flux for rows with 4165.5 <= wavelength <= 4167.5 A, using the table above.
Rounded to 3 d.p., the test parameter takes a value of 0.060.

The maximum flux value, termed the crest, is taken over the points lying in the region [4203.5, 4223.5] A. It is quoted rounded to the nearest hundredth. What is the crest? 2.44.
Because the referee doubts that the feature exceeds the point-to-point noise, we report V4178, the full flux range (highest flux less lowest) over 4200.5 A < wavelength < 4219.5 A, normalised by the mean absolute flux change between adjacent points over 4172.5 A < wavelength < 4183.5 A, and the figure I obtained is 5.9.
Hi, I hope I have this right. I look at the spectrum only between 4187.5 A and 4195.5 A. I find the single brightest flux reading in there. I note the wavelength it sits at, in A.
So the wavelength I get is 4188.0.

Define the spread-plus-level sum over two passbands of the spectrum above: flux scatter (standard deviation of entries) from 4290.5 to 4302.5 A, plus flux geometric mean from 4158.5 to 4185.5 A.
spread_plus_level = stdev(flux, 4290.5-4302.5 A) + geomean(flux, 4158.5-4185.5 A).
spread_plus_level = 2.53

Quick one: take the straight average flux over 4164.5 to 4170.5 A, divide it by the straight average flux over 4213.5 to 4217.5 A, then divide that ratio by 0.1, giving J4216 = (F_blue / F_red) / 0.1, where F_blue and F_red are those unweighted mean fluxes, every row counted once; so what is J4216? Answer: 10.3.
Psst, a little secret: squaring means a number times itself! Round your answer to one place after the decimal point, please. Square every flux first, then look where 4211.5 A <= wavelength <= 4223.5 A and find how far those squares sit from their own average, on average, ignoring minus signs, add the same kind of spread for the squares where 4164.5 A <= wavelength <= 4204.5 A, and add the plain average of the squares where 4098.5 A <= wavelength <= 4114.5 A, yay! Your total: 9.8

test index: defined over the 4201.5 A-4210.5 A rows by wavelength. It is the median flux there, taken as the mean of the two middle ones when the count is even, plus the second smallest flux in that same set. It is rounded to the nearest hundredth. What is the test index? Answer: 4.39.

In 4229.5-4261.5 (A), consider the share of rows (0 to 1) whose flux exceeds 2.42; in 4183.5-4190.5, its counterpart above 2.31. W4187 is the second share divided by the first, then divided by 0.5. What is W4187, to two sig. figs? 13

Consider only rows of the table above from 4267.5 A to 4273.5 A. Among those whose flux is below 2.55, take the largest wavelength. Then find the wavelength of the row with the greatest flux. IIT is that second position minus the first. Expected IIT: -5 A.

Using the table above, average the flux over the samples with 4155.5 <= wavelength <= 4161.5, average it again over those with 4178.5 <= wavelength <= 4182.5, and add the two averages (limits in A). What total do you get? 4.98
